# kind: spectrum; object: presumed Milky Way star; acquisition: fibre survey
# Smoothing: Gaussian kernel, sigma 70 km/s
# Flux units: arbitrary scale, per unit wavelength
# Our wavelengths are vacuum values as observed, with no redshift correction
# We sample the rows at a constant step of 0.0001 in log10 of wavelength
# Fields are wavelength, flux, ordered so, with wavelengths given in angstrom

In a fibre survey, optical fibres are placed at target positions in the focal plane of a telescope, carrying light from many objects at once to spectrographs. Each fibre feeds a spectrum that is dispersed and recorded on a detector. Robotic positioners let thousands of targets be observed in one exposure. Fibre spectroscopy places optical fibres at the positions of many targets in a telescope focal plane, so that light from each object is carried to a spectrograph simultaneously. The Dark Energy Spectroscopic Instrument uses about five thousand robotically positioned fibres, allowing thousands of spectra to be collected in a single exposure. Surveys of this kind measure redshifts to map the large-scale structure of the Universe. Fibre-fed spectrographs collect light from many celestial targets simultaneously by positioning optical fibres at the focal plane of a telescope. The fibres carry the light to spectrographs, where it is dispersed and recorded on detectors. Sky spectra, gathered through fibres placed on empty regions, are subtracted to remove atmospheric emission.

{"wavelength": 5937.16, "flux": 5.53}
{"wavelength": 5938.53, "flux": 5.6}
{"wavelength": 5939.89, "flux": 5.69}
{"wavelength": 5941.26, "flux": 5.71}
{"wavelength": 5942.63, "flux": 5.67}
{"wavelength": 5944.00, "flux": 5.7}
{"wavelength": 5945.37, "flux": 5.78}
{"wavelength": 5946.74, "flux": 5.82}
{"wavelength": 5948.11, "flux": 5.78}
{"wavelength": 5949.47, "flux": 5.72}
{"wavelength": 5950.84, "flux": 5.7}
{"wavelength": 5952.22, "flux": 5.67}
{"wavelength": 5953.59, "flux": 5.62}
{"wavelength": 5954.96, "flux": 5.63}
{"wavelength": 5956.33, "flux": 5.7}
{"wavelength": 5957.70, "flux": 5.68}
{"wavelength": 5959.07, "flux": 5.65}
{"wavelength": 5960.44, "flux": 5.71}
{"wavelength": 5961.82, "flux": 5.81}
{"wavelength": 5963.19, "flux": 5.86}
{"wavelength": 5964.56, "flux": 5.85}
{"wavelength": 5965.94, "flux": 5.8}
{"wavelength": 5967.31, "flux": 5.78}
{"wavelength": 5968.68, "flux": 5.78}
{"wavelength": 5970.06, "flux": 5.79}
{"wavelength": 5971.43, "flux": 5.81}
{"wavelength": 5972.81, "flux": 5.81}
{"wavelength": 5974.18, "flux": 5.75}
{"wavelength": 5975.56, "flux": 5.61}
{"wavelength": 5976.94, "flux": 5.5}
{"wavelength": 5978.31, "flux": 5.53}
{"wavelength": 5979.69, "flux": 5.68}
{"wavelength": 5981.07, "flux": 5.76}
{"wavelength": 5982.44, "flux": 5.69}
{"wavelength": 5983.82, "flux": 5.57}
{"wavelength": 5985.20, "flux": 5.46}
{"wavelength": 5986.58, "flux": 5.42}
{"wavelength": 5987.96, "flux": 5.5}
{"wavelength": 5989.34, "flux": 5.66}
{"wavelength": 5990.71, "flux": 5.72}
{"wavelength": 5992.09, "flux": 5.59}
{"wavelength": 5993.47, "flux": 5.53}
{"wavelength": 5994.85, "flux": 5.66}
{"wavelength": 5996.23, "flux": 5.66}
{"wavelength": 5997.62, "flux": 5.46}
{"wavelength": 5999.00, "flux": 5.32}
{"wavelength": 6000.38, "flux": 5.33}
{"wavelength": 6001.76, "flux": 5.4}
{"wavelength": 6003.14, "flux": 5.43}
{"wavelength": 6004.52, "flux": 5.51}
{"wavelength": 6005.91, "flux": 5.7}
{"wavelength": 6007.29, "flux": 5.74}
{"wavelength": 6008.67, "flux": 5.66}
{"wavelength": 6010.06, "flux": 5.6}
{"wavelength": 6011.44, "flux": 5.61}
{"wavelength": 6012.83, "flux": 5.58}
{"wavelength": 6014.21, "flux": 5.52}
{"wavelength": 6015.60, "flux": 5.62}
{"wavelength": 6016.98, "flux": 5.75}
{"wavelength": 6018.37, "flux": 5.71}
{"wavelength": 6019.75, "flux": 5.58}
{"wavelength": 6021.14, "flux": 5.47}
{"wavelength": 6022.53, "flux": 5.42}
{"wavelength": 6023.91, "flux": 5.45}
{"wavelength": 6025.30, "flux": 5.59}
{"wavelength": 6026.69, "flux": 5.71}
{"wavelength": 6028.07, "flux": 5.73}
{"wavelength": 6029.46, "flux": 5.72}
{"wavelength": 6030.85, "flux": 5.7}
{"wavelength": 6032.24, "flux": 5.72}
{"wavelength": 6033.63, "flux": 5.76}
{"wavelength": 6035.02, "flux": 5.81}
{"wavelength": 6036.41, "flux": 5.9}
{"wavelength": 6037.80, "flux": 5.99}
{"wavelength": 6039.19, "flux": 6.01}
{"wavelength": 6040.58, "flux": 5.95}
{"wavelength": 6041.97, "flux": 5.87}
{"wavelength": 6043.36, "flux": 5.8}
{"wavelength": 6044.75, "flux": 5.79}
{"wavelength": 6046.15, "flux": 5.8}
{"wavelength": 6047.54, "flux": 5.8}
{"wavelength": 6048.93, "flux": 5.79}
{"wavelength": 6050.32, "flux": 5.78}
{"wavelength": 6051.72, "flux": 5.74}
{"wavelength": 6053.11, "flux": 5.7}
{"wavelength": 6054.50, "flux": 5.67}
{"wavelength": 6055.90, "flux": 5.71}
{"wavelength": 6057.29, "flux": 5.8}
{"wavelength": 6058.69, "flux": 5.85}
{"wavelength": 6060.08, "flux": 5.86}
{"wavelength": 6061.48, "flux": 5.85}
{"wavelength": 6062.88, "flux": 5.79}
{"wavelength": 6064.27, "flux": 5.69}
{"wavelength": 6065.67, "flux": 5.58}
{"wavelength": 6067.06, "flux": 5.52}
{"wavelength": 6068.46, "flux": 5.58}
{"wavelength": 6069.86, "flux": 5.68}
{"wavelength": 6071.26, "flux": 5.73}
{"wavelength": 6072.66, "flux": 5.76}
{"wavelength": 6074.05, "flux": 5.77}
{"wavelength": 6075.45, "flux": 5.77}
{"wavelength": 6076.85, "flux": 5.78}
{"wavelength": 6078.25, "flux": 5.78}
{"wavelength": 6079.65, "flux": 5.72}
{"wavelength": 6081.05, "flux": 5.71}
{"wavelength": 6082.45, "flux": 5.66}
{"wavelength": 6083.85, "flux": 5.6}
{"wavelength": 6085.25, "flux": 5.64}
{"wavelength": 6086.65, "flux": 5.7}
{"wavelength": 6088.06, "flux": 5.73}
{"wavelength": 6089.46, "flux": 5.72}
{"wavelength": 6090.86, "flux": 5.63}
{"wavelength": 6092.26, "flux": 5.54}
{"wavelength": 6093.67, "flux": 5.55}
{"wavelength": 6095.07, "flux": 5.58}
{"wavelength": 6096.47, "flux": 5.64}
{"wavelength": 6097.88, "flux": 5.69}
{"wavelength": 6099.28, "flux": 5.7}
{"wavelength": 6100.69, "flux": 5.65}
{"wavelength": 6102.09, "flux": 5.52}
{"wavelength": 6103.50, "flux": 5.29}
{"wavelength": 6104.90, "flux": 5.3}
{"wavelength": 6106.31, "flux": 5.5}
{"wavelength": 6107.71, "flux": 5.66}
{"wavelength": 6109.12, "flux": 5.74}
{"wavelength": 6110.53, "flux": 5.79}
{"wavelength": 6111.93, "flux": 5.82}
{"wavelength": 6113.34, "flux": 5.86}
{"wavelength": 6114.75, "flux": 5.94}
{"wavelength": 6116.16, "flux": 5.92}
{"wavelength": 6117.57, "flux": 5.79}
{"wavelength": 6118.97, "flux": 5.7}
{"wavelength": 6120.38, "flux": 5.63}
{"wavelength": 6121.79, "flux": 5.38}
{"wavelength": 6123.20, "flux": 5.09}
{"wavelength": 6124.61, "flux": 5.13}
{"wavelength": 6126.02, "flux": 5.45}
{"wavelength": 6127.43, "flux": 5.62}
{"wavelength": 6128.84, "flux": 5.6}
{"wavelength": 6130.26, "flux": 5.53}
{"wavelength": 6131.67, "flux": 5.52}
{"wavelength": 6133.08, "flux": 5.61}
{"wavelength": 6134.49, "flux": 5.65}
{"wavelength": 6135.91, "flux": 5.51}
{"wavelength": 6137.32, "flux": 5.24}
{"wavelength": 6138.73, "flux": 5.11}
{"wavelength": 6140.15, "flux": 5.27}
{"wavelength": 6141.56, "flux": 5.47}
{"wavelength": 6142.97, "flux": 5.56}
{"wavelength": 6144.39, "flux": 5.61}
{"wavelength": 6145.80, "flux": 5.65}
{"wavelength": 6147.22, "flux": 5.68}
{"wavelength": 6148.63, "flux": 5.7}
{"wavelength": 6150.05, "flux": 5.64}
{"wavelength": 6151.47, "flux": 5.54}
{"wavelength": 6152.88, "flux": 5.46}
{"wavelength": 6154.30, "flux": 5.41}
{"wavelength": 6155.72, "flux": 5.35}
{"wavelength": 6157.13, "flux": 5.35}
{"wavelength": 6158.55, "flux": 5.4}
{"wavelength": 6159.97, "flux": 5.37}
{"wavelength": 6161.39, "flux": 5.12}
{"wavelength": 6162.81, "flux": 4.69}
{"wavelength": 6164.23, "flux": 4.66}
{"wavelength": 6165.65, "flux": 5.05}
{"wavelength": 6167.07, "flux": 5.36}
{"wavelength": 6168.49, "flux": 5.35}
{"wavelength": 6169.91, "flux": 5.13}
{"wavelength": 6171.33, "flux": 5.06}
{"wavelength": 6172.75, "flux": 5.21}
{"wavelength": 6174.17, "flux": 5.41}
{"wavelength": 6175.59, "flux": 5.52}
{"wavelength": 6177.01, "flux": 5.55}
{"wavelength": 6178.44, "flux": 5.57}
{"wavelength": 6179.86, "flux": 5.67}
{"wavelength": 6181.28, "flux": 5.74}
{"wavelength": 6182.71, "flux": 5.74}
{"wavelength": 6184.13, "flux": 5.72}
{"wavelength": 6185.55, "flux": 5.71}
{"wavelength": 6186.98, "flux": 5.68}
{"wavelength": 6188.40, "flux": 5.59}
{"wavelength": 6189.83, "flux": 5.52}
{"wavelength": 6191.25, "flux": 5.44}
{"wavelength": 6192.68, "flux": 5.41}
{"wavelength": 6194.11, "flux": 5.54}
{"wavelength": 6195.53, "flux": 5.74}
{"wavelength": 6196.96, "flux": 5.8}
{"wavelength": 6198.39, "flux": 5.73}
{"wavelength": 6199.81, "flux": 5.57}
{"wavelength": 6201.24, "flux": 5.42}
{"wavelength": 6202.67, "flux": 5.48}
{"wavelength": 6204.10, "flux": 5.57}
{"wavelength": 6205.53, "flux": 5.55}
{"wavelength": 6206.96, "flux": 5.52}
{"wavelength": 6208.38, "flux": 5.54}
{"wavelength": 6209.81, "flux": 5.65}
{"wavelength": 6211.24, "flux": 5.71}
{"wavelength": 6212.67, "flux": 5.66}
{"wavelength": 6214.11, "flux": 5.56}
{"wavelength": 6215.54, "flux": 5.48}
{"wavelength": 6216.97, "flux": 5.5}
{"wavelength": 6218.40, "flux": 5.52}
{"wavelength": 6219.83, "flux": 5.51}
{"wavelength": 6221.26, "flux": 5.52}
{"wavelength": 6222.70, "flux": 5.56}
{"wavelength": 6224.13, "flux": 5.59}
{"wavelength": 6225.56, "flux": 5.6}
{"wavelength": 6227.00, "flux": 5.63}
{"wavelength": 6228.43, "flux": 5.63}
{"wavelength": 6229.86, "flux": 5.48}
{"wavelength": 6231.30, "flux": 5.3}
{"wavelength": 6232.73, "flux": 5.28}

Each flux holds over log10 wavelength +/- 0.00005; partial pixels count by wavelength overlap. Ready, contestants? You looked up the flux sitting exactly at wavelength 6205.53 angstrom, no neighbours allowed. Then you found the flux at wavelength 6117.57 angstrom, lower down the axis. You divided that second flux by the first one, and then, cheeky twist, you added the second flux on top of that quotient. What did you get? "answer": 6.8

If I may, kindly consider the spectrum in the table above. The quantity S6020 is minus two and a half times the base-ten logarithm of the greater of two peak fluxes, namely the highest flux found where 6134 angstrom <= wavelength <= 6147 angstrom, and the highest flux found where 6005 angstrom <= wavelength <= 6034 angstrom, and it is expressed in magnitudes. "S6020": -1.901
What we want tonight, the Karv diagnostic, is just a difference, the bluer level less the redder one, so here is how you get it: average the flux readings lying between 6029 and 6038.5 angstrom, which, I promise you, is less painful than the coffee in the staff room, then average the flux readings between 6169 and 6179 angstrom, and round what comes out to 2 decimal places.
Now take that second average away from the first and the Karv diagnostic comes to 0.45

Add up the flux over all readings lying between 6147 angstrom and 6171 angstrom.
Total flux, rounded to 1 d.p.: 90.3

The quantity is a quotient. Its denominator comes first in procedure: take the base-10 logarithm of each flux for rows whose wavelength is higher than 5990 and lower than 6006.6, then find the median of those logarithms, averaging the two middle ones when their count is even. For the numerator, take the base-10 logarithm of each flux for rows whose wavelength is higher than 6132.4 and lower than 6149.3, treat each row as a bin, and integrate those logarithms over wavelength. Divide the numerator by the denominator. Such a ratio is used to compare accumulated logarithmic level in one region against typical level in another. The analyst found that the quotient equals 16.9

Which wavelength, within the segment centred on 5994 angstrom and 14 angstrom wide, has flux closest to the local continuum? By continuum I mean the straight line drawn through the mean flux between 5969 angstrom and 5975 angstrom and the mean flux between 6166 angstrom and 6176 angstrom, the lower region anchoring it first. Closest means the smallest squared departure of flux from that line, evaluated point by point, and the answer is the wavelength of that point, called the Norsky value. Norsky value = 5990.71 angstrom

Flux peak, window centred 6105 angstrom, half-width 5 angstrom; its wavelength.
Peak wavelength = 6109.12 angstrom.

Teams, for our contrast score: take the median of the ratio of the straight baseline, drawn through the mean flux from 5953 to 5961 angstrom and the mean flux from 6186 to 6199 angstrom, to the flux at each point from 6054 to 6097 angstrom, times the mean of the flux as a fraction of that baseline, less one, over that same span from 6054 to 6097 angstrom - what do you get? 0.011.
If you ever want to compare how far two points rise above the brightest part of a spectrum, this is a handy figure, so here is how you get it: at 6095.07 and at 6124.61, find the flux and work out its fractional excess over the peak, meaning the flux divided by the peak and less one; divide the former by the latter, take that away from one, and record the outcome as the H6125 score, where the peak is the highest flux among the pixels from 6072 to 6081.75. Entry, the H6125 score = 0.69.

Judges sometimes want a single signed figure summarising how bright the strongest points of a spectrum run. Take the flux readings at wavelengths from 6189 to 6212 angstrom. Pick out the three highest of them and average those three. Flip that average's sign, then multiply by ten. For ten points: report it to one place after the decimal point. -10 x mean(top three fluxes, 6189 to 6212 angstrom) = -57.6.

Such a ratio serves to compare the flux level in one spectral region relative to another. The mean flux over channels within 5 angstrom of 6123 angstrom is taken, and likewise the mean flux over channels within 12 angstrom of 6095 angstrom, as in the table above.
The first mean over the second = 0.97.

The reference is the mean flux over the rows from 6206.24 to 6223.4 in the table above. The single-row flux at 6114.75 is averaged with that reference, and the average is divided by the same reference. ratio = 1.03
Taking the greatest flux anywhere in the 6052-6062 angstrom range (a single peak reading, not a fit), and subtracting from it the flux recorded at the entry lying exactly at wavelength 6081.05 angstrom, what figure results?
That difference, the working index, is 0.15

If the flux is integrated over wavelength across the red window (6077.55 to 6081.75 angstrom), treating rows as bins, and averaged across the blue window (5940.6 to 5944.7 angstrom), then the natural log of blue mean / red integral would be -1.44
